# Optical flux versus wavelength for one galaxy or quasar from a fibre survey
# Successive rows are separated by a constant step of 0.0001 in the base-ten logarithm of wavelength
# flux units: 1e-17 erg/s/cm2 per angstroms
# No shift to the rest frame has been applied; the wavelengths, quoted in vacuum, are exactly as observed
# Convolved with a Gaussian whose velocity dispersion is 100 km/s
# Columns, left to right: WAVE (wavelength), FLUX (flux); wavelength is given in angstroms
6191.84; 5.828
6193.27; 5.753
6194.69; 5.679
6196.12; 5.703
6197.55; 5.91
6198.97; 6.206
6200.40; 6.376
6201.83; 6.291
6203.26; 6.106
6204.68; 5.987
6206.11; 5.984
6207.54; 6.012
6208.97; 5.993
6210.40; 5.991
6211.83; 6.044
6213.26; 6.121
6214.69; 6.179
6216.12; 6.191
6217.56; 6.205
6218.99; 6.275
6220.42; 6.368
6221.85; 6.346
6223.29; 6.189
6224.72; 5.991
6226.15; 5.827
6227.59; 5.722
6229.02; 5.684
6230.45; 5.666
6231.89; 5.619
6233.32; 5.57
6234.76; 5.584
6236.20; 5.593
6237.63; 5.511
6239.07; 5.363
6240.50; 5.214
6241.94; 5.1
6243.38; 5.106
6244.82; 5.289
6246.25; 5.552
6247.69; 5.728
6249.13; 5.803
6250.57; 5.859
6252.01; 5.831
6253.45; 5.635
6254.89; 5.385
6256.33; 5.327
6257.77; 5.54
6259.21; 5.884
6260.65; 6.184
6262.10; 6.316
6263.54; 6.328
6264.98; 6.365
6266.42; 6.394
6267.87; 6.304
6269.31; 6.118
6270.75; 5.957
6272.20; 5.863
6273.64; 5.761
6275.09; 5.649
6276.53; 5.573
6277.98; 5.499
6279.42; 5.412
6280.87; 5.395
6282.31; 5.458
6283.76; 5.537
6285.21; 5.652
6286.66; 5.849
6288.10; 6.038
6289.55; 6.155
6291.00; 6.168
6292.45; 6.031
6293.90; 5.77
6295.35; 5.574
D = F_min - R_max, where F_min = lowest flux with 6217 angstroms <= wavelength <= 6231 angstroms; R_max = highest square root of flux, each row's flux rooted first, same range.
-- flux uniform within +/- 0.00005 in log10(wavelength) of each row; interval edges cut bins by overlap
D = 3.14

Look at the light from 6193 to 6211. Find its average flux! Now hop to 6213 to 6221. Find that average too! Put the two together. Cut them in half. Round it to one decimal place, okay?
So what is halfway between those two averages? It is 6.1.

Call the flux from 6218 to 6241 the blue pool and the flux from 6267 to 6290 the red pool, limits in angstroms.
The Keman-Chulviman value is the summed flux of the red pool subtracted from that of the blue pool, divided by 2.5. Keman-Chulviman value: 0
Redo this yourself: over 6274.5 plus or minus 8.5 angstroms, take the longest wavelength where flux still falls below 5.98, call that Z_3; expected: 6282.31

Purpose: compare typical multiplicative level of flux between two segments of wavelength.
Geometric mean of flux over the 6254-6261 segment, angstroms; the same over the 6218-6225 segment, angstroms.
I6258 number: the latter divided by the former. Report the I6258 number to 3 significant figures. 1.10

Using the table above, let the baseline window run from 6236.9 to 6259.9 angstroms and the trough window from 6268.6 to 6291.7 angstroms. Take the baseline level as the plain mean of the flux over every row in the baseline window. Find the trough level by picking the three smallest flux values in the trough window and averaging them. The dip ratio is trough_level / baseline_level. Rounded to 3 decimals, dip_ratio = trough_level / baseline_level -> 0.984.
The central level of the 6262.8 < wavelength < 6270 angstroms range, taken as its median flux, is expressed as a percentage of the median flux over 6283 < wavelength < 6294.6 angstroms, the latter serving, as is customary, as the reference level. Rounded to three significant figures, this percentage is 107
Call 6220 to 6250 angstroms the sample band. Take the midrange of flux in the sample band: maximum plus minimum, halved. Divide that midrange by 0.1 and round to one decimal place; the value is 57.3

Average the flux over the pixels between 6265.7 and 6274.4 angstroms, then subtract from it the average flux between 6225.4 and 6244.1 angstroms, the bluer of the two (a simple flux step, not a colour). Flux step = 0.56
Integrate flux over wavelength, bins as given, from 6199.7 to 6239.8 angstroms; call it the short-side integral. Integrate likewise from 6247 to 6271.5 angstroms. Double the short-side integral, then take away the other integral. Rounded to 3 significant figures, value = 332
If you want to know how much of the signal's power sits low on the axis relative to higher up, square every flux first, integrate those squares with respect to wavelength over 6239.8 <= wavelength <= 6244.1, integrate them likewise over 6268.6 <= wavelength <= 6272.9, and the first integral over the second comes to 0.74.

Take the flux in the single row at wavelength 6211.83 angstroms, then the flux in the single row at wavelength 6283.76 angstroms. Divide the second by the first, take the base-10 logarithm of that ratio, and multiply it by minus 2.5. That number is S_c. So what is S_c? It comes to 0.095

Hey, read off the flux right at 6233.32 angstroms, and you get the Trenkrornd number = 5.57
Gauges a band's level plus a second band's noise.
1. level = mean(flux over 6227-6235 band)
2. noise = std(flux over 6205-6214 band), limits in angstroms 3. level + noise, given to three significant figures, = 5.69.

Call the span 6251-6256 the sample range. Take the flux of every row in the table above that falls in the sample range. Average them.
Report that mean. 5.6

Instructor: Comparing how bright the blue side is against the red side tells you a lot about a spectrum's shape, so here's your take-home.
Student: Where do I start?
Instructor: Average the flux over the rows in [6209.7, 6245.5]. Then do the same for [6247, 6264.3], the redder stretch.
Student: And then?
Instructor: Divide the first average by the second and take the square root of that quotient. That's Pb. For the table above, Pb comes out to 1.00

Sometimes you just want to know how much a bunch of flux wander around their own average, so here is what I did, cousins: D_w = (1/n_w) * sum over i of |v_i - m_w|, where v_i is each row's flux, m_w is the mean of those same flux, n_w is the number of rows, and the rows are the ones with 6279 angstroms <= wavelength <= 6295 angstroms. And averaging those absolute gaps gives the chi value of 0.253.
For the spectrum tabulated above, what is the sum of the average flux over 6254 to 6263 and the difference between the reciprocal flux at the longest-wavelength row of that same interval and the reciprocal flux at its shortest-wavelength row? 5.75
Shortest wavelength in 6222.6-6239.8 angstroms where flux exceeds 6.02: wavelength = 6223.29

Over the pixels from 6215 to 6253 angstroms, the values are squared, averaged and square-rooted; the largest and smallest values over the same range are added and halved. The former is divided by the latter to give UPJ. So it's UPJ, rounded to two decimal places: 1.00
